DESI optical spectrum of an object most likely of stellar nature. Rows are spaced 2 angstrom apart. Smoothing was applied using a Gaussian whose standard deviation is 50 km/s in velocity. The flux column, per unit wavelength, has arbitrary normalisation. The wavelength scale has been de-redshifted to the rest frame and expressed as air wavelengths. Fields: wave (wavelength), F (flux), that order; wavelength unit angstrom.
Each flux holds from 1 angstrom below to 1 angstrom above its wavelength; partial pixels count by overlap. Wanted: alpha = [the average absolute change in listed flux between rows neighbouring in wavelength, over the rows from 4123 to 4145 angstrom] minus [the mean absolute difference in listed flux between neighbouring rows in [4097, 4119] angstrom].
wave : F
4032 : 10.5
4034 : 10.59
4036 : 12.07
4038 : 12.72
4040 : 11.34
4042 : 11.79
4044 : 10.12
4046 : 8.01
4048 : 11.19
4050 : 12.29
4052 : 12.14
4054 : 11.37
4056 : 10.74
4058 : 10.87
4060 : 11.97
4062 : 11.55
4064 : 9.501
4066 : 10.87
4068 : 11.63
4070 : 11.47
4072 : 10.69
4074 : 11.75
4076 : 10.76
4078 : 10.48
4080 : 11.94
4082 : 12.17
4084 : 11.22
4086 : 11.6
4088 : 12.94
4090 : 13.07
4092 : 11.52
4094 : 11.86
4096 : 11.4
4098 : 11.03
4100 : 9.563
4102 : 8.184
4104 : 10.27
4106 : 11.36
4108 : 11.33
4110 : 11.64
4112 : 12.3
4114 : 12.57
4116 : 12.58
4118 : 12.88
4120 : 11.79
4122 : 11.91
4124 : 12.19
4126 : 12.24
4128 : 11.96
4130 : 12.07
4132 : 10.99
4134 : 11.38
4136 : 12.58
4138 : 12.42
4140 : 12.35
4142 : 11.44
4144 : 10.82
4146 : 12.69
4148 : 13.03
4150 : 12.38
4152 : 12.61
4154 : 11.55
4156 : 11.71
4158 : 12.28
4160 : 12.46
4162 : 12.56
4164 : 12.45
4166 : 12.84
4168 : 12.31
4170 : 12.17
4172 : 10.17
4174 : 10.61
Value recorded -0.27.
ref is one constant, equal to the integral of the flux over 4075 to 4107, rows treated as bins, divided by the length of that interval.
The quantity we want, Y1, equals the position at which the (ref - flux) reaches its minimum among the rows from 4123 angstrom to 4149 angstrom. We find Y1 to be 4148 angstrom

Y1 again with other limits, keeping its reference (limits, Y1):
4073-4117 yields 4090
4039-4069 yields 4050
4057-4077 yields 4060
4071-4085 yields 4082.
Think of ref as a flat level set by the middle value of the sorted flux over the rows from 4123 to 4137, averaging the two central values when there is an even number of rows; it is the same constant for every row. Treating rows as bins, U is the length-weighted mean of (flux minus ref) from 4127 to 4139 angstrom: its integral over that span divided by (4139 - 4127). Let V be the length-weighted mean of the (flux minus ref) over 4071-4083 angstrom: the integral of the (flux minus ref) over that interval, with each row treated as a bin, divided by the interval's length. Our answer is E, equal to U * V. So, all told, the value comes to 0.13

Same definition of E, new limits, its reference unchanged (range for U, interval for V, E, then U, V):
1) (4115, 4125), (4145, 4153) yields 0.12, 0.2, 0.6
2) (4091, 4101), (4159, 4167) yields -0.51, -1.0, 0.5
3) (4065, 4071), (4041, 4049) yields 1.34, -0.7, -1.8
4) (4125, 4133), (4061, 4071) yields 0.27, -0.3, -1.1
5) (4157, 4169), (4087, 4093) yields 0.18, 0.4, 0.4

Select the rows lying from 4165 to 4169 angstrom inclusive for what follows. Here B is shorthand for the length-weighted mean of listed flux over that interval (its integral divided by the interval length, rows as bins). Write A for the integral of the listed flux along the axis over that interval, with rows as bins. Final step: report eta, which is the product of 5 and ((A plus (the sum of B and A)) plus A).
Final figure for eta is 817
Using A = 50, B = 12.6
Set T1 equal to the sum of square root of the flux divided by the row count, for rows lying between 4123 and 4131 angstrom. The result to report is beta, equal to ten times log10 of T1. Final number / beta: 5.42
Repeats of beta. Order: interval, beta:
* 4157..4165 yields 5.47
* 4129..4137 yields 5.35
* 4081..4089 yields 5.39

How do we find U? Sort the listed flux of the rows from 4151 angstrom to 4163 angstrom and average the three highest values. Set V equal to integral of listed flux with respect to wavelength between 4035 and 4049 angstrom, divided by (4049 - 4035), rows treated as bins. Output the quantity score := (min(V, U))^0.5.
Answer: 3.32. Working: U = 12.5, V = 11.0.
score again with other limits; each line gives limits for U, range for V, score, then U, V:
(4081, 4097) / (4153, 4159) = 3.44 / 12.7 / 11.8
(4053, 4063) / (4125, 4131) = 3.41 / 11.6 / 12.1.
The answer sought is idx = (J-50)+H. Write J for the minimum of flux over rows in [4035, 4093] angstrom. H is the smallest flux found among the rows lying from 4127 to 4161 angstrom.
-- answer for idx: -31.2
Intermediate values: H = 10.82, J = 8.01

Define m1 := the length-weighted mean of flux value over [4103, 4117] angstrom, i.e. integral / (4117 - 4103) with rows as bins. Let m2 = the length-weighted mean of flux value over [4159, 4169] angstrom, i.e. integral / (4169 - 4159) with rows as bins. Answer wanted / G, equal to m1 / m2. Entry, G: 0.94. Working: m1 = 11.7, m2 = 12.5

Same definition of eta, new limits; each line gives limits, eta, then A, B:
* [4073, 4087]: 2455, 160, 11.4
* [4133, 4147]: 2570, 167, 12.0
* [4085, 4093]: 1535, 98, 12.3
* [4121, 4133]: 2200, 143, 11.9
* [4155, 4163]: 1532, 98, 12.3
